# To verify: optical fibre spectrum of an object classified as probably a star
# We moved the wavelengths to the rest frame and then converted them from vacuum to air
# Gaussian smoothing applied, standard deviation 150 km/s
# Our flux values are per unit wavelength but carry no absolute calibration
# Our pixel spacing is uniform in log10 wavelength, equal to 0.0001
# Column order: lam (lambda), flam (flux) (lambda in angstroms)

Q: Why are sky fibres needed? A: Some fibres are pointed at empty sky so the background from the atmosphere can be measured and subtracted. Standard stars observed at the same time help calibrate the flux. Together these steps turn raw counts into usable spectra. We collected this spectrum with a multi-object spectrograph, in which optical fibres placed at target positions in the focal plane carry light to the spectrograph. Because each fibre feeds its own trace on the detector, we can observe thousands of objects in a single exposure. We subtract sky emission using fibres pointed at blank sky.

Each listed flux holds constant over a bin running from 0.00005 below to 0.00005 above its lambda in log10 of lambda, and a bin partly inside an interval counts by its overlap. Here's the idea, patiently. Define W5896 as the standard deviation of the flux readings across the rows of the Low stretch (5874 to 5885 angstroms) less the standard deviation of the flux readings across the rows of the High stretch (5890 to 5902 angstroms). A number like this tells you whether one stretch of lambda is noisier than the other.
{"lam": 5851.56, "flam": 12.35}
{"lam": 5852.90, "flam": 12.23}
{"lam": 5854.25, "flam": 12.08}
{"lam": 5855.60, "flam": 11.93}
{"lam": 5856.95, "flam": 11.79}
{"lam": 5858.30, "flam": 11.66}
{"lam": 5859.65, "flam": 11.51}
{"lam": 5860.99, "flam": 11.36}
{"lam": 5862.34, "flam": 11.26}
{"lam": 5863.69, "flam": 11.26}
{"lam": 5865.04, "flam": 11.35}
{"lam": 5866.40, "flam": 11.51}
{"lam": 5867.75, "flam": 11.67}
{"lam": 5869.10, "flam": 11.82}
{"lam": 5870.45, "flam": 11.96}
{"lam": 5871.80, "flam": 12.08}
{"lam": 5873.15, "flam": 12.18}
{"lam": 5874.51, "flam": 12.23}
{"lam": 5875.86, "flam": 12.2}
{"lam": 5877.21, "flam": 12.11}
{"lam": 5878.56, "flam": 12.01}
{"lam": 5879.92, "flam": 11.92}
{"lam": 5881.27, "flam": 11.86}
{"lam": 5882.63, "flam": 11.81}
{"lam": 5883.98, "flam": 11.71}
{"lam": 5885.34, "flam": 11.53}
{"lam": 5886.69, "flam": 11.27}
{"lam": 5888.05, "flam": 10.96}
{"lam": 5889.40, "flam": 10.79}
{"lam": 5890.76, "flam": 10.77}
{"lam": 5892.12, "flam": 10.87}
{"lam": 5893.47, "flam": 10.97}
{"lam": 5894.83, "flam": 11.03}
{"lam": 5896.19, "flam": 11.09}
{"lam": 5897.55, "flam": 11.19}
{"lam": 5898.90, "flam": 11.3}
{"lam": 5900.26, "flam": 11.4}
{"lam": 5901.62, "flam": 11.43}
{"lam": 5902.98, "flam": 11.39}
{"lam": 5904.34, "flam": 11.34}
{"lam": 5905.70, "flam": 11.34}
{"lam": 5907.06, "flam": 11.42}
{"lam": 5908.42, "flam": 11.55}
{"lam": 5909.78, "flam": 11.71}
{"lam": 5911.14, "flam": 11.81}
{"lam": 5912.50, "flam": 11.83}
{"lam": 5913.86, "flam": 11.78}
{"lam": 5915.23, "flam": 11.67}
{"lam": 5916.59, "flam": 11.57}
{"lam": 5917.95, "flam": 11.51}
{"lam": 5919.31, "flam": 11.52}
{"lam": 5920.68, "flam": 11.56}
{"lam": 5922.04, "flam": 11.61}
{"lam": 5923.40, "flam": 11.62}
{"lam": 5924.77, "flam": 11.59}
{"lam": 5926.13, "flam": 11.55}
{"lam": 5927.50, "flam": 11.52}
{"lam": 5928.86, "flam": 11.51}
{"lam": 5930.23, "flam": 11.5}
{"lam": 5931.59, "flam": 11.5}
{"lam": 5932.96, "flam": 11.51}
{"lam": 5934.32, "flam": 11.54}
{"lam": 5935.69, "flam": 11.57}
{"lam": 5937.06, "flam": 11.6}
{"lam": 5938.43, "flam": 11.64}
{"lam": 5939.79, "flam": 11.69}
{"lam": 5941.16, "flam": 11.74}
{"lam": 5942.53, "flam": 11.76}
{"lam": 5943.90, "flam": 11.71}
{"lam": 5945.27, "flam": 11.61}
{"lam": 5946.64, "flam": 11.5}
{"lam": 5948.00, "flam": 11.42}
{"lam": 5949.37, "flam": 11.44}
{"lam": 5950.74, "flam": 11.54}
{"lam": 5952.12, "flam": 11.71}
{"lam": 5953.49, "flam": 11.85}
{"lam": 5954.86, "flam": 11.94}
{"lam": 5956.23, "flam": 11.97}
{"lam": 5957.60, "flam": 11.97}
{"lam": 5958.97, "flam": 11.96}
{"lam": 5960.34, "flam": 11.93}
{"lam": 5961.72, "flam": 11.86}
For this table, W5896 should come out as -0.04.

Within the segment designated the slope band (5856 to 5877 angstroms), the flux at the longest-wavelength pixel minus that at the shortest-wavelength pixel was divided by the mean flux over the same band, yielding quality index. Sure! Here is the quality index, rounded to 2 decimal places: 0.03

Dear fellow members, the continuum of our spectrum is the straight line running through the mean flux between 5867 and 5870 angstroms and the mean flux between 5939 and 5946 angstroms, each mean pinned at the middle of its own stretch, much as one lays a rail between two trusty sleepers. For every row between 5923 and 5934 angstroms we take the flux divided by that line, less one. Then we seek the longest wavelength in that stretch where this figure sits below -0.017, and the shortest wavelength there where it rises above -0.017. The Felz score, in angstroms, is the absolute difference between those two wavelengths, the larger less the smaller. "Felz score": 8.2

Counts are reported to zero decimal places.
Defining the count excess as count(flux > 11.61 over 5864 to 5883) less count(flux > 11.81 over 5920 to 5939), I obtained 12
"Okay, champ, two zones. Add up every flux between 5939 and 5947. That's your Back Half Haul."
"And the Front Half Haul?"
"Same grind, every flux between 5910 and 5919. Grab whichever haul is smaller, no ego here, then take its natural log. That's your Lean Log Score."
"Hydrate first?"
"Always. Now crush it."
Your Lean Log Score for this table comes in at 4.25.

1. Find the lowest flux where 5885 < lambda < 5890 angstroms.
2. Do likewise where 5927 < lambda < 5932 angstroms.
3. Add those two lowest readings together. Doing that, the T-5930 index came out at 22.3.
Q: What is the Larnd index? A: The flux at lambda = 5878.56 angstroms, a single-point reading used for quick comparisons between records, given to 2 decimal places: 12.01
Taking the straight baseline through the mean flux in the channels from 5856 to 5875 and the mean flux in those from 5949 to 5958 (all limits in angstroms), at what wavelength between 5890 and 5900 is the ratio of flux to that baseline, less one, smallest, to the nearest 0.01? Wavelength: 5890.76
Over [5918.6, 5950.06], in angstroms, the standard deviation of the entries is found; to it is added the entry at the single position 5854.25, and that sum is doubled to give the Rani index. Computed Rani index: 24.3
